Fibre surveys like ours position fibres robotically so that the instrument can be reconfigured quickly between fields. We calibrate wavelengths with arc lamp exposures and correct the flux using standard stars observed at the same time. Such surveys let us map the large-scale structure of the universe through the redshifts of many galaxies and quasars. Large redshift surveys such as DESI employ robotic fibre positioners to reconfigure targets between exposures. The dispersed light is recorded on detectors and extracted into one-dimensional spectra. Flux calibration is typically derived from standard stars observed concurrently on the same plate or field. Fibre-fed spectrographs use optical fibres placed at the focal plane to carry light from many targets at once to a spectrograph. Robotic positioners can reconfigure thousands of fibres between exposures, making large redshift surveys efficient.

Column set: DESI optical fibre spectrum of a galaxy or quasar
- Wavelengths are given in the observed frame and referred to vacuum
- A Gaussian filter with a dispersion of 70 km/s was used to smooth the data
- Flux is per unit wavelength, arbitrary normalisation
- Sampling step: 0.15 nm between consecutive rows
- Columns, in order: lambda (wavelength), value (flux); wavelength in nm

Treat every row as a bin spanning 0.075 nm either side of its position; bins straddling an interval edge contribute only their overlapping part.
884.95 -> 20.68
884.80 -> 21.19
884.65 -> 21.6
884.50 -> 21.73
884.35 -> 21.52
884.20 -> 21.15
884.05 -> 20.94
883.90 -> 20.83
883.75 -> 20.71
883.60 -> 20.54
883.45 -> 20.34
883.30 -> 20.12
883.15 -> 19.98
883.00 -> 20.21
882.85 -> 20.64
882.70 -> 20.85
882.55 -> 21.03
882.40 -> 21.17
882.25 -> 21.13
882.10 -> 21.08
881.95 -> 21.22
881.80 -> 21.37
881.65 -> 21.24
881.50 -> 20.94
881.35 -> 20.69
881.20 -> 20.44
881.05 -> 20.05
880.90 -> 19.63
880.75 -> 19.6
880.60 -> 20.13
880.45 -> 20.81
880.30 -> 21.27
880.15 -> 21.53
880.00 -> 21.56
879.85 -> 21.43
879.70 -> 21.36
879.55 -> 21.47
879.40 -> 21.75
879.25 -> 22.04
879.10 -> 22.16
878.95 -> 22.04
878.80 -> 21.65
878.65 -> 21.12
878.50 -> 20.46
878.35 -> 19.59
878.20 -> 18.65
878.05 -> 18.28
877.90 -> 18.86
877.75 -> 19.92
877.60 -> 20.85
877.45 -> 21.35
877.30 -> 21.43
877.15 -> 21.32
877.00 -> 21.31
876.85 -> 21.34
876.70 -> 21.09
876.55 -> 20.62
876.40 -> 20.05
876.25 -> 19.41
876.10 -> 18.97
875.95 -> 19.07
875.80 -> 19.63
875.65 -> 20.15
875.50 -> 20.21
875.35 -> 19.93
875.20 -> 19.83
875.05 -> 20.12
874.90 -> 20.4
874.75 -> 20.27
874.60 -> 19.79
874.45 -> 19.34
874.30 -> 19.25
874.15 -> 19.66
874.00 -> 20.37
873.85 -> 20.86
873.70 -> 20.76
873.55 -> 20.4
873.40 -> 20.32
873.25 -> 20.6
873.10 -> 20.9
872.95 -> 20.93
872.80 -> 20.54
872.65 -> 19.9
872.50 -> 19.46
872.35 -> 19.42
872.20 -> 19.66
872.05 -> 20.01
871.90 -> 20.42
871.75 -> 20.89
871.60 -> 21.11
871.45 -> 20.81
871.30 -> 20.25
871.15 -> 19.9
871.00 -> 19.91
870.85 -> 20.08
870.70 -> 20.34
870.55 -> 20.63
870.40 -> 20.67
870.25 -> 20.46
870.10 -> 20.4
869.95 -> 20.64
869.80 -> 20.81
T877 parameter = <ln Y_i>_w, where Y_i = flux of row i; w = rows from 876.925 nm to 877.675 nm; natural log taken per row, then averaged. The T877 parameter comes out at 3.06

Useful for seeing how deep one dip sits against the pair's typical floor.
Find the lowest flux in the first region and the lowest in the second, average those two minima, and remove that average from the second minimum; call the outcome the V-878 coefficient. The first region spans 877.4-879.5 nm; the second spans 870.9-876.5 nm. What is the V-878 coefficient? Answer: 0.3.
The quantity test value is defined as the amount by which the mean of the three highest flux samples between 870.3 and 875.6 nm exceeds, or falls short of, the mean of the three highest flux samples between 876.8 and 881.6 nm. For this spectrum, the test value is -1.1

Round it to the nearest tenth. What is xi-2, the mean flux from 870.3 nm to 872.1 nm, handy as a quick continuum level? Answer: 20.4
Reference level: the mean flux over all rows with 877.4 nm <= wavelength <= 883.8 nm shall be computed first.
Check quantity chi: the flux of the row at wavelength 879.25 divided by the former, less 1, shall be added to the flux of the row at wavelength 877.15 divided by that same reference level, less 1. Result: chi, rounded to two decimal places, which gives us 0.09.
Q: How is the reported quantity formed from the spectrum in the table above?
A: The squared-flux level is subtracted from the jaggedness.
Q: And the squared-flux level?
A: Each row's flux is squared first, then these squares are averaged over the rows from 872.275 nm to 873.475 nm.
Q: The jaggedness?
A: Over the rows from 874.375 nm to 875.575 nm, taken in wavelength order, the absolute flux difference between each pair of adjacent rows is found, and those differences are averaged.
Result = -410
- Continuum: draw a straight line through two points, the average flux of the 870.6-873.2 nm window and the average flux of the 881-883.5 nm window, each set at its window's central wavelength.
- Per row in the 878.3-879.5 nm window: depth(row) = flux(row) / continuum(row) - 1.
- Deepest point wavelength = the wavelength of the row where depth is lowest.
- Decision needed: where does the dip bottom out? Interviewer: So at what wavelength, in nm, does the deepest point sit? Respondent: 878.35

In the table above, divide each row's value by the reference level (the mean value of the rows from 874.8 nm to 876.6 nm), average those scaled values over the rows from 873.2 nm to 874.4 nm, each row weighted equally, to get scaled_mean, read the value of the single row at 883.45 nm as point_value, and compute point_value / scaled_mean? 19.9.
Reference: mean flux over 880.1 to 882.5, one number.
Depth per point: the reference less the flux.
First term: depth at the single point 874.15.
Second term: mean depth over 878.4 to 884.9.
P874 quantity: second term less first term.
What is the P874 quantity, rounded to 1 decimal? -1.3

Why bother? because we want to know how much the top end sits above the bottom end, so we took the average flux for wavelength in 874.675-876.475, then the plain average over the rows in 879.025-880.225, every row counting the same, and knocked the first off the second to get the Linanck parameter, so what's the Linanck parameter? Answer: 1.8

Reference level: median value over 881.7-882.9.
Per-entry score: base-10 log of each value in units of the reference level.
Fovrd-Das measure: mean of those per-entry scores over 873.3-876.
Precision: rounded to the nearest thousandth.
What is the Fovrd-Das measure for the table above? -0.023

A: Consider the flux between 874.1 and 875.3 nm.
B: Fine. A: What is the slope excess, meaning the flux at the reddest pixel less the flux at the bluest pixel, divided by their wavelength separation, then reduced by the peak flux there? -20.2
